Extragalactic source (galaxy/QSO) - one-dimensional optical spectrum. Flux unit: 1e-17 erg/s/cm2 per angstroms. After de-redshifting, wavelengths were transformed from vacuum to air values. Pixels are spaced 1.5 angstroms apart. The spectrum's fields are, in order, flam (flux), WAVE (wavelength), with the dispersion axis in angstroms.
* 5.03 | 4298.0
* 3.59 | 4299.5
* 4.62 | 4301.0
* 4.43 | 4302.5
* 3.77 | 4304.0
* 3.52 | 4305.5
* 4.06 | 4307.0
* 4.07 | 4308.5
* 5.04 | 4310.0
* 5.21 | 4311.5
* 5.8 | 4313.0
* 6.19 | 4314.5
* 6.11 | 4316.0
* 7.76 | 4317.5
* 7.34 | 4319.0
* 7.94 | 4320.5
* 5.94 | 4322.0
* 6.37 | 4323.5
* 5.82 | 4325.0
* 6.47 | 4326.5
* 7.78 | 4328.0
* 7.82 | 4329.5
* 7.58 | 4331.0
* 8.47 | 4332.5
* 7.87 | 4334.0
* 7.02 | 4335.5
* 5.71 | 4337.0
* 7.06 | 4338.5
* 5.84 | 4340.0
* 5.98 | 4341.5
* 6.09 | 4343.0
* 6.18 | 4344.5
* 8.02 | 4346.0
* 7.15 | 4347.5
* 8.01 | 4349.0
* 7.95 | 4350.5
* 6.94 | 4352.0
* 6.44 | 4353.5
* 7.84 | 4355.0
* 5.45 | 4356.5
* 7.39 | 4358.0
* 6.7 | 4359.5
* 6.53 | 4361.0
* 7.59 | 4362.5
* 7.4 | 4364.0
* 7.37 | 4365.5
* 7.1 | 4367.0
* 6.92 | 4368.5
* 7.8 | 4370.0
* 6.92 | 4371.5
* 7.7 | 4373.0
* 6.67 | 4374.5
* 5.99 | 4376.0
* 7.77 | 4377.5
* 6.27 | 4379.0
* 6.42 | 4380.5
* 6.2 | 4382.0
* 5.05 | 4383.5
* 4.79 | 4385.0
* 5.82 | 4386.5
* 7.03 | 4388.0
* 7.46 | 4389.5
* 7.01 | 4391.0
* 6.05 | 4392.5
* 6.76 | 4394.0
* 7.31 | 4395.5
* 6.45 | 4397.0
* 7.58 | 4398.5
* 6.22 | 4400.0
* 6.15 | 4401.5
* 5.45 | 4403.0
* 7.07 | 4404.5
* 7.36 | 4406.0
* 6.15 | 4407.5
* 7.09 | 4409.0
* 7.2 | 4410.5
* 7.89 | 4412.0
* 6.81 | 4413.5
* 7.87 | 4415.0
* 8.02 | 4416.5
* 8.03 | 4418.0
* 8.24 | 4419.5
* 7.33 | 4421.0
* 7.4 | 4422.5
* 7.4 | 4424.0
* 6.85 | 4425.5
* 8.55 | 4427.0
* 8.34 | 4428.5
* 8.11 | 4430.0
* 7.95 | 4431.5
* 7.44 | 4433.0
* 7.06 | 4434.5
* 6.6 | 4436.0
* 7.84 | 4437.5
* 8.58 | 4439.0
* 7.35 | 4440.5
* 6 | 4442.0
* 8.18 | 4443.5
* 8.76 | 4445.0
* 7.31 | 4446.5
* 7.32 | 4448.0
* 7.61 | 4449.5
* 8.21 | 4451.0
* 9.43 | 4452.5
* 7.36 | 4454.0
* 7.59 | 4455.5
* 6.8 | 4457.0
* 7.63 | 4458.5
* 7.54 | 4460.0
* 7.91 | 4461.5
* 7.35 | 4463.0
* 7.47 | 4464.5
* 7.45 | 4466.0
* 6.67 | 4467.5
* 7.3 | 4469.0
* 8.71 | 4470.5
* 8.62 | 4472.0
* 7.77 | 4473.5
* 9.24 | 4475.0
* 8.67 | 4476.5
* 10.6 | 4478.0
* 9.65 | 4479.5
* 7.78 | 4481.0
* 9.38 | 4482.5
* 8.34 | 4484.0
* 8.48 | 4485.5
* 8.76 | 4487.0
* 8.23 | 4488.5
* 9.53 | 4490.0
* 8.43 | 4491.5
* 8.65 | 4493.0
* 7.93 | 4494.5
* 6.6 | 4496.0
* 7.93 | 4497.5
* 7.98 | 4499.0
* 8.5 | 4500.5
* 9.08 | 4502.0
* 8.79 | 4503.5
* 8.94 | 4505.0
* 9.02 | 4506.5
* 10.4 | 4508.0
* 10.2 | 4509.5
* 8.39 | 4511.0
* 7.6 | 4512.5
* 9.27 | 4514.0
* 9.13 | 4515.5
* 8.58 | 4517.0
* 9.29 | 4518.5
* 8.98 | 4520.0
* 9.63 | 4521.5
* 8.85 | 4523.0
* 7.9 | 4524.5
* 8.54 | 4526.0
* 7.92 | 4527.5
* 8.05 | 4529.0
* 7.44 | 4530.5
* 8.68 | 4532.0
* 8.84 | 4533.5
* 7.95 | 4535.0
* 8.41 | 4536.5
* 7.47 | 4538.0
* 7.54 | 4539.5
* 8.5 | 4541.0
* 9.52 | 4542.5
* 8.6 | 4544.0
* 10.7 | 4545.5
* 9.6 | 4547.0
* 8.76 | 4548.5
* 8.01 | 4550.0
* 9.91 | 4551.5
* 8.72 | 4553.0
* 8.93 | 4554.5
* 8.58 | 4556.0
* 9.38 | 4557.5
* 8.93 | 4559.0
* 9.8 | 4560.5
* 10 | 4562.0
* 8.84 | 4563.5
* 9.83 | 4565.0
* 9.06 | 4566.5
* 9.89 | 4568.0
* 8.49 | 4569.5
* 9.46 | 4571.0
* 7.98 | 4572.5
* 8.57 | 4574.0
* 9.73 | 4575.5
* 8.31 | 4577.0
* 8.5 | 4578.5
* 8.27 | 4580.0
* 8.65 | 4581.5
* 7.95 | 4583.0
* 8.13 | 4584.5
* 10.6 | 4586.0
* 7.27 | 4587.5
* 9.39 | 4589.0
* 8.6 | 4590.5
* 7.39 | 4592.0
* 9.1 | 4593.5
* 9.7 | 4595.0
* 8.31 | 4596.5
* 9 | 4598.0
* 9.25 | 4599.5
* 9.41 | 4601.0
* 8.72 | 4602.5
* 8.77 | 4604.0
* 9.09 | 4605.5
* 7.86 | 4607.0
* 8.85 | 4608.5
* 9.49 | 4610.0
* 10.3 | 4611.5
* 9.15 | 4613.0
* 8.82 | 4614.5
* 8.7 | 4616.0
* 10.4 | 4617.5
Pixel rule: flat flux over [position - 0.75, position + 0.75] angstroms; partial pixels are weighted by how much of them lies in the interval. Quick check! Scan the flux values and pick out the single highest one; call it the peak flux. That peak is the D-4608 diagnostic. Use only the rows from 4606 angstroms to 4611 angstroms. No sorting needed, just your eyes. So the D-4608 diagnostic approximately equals 9.49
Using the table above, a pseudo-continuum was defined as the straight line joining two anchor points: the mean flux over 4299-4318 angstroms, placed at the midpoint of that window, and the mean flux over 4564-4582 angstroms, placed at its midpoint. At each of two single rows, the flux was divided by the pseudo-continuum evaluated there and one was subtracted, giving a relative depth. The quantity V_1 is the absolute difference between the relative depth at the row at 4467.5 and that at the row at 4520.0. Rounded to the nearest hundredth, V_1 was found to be 0.20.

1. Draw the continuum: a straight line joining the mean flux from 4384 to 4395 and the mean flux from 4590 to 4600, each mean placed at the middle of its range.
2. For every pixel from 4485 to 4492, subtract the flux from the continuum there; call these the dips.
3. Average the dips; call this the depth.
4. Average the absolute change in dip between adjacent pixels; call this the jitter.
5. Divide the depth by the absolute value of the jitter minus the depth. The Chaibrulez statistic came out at -0.59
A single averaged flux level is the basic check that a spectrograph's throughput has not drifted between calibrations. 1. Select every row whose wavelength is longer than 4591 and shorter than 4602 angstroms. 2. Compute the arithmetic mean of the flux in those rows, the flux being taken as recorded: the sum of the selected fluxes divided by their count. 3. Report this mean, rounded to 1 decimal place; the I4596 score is 8.9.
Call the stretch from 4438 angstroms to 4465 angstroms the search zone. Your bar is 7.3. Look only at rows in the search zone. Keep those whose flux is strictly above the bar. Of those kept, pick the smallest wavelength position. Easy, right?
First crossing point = 4439.0 angstroms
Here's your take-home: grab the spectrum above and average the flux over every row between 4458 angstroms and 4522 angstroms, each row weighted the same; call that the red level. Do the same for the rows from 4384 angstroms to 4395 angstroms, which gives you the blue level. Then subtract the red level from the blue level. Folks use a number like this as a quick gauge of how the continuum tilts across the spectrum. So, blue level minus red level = -2.1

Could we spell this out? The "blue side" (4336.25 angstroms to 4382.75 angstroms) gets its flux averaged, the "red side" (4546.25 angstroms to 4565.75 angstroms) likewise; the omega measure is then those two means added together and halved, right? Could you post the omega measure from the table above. 8.03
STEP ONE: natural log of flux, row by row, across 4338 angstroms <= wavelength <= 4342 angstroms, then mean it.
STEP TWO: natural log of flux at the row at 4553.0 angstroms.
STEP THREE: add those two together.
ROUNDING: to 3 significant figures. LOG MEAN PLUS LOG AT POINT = 4.00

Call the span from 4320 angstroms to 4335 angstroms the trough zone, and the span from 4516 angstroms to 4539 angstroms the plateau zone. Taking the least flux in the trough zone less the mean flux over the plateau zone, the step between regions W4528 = -2.6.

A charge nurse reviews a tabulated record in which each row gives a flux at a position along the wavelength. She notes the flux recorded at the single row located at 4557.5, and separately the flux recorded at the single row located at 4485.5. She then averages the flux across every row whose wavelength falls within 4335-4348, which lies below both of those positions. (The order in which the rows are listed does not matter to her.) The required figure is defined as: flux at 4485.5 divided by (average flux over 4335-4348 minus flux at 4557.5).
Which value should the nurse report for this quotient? -3.0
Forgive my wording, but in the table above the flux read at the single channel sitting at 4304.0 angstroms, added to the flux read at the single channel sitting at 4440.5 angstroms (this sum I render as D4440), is 11.1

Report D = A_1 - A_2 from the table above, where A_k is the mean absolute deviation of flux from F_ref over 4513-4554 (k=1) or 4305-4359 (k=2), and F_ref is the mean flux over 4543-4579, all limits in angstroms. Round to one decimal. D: -1.8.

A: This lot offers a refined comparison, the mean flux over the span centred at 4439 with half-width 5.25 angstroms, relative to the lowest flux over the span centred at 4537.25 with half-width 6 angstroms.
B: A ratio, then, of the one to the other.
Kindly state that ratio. 0.99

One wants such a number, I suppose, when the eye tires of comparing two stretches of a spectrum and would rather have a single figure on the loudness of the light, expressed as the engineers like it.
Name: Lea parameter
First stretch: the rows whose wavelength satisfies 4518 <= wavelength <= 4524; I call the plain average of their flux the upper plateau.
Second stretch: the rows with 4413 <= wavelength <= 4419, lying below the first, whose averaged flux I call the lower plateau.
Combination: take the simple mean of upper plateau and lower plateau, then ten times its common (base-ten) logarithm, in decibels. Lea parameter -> 9.26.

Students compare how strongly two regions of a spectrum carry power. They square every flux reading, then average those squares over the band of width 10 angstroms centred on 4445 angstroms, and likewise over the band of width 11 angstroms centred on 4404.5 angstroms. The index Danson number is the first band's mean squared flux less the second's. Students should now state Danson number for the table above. 14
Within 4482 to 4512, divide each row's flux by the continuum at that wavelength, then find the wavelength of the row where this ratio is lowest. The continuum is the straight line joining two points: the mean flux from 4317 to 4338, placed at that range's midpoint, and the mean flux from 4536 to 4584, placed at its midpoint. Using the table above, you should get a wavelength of 4496.0 angstroms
